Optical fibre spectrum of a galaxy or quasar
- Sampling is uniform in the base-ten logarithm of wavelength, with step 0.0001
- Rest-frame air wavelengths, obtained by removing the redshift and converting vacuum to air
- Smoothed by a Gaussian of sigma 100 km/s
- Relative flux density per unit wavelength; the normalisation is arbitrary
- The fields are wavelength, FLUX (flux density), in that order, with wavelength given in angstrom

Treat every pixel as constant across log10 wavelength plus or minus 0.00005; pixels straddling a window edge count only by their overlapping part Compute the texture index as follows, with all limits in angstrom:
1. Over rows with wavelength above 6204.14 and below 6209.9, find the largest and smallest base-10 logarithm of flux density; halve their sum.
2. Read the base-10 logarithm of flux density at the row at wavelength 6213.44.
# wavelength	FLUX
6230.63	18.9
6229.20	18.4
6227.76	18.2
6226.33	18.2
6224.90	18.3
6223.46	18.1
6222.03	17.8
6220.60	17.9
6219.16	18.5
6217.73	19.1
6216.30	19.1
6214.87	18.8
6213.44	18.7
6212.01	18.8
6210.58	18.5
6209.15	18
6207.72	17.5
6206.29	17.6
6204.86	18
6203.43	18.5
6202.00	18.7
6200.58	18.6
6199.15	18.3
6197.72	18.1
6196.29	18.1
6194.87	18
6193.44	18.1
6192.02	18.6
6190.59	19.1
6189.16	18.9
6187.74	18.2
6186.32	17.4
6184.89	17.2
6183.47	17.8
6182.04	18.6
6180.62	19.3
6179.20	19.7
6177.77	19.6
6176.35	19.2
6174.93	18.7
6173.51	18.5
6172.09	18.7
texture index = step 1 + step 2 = 2.52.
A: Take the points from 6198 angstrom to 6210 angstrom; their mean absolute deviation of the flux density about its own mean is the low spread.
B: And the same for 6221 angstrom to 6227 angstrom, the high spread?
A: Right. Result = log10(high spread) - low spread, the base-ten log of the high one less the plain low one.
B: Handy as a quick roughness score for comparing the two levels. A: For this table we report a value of -1.20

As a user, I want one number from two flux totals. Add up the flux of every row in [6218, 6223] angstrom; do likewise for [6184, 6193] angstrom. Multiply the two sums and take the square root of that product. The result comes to 77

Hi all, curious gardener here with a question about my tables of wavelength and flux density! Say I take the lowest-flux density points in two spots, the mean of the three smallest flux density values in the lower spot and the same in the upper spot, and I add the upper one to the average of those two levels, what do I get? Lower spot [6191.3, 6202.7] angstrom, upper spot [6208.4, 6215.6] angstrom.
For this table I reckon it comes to 36.6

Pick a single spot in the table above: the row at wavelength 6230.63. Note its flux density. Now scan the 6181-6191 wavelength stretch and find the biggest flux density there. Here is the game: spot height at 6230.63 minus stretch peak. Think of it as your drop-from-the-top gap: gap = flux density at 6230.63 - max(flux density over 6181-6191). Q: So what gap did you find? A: -0.2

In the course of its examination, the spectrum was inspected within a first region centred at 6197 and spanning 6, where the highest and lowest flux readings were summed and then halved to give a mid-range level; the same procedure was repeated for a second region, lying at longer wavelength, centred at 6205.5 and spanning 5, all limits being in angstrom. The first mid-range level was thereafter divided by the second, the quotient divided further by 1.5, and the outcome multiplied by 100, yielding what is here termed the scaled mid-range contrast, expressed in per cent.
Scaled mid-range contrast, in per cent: 67.2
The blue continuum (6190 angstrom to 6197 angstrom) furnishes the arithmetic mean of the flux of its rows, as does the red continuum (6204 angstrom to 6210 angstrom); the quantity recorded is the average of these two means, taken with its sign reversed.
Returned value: -18.1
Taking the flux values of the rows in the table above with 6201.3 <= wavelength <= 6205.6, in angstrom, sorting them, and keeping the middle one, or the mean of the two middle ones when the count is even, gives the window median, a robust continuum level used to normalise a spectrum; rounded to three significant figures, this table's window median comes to 18.5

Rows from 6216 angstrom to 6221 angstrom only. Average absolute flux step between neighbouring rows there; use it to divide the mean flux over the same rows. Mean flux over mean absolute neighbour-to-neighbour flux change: 47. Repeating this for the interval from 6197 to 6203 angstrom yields 92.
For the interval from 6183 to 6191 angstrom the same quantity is 36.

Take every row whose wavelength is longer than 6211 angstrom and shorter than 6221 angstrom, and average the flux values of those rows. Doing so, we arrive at 18.7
